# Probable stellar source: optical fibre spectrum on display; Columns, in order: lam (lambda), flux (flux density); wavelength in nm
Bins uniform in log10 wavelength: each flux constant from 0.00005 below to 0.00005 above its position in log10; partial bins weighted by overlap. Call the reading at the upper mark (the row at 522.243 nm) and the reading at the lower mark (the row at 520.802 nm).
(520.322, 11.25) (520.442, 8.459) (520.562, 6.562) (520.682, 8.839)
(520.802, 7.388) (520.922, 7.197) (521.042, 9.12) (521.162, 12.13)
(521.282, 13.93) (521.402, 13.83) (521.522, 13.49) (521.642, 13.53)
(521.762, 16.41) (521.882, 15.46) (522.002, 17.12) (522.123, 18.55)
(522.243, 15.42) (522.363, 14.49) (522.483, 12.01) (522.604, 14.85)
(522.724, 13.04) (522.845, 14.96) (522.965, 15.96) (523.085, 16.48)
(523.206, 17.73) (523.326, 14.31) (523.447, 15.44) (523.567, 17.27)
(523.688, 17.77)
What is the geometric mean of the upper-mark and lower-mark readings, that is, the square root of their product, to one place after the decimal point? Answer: 10.7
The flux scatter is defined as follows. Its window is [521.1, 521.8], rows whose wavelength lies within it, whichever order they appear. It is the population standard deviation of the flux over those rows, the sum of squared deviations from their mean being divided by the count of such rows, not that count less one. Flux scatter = 1.27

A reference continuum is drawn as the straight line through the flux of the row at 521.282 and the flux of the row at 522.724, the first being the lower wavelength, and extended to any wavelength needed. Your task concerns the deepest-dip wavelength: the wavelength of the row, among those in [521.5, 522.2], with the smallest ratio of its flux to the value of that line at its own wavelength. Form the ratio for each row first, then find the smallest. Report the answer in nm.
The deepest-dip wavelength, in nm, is 521.522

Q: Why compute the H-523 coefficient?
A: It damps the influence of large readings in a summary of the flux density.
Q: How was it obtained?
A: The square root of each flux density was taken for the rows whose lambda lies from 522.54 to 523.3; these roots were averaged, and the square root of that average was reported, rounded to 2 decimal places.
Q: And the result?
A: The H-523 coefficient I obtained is 1.98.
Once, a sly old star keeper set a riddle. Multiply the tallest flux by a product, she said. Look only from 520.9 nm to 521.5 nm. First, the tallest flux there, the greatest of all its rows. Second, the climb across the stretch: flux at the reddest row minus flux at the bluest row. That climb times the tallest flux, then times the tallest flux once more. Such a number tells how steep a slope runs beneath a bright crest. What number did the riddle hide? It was 1287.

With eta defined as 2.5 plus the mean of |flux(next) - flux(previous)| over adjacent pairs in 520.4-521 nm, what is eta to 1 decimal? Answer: 4.0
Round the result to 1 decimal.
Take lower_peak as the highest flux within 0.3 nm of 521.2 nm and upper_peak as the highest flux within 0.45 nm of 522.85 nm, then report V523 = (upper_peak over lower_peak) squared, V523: 1.6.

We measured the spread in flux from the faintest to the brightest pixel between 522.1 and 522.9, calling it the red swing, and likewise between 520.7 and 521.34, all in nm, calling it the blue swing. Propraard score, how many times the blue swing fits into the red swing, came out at 1.0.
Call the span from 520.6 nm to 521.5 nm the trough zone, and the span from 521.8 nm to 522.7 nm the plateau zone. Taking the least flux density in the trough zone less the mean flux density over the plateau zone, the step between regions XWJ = -8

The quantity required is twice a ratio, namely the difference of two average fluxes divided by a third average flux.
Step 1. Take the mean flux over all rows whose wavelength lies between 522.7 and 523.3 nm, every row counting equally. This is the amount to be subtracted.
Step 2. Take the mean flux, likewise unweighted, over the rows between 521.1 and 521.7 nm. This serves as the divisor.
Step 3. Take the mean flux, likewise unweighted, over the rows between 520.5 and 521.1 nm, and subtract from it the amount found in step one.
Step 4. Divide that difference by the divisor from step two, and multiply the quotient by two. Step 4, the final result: -1.2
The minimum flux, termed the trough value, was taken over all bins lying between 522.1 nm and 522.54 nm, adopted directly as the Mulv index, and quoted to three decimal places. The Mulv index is 12.010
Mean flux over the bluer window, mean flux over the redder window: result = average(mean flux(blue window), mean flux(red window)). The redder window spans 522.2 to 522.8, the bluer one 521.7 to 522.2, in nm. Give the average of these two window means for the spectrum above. 15.4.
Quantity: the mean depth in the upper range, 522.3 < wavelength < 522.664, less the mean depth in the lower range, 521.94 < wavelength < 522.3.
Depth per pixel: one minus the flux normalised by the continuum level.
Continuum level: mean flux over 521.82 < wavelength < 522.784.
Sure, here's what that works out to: 0.21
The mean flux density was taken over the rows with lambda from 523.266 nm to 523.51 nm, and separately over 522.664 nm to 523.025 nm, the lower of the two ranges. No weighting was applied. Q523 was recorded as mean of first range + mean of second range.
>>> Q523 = 30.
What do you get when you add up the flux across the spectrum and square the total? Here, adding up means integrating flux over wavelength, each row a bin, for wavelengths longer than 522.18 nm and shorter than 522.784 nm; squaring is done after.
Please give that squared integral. 71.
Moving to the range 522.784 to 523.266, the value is 62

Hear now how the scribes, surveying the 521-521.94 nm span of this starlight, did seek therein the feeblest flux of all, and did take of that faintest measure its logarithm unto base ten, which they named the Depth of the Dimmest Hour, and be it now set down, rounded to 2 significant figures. 0.96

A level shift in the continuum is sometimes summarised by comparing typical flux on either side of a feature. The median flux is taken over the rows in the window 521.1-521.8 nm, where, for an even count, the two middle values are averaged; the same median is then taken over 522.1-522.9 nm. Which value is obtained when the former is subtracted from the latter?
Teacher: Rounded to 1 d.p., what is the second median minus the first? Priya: 1.2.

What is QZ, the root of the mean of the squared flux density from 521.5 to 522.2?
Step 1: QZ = 16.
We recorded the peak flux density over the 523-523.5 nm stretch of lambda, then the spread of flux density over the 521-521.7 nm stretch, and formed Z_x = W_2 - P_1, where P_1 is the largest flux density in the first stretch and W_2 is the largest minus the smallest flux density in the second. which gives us -12.9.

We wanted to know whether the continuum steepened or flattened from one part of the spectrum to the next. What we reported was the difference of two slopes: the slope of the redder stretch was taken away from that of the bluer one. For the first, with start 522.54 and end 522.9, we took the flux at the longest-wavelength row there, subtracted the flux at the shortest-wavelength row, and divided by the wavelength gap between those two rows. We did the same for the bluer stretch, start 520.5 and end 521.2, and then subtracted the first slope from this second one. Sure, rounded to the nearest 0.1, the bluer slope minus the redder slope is 8.8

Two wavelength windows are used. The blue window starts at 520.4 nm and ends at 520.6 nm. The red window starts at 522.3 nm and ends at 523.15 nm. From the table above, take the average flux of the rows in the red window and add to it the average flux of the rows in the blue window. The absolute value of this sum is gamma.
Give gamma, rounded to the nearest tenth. 22.1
